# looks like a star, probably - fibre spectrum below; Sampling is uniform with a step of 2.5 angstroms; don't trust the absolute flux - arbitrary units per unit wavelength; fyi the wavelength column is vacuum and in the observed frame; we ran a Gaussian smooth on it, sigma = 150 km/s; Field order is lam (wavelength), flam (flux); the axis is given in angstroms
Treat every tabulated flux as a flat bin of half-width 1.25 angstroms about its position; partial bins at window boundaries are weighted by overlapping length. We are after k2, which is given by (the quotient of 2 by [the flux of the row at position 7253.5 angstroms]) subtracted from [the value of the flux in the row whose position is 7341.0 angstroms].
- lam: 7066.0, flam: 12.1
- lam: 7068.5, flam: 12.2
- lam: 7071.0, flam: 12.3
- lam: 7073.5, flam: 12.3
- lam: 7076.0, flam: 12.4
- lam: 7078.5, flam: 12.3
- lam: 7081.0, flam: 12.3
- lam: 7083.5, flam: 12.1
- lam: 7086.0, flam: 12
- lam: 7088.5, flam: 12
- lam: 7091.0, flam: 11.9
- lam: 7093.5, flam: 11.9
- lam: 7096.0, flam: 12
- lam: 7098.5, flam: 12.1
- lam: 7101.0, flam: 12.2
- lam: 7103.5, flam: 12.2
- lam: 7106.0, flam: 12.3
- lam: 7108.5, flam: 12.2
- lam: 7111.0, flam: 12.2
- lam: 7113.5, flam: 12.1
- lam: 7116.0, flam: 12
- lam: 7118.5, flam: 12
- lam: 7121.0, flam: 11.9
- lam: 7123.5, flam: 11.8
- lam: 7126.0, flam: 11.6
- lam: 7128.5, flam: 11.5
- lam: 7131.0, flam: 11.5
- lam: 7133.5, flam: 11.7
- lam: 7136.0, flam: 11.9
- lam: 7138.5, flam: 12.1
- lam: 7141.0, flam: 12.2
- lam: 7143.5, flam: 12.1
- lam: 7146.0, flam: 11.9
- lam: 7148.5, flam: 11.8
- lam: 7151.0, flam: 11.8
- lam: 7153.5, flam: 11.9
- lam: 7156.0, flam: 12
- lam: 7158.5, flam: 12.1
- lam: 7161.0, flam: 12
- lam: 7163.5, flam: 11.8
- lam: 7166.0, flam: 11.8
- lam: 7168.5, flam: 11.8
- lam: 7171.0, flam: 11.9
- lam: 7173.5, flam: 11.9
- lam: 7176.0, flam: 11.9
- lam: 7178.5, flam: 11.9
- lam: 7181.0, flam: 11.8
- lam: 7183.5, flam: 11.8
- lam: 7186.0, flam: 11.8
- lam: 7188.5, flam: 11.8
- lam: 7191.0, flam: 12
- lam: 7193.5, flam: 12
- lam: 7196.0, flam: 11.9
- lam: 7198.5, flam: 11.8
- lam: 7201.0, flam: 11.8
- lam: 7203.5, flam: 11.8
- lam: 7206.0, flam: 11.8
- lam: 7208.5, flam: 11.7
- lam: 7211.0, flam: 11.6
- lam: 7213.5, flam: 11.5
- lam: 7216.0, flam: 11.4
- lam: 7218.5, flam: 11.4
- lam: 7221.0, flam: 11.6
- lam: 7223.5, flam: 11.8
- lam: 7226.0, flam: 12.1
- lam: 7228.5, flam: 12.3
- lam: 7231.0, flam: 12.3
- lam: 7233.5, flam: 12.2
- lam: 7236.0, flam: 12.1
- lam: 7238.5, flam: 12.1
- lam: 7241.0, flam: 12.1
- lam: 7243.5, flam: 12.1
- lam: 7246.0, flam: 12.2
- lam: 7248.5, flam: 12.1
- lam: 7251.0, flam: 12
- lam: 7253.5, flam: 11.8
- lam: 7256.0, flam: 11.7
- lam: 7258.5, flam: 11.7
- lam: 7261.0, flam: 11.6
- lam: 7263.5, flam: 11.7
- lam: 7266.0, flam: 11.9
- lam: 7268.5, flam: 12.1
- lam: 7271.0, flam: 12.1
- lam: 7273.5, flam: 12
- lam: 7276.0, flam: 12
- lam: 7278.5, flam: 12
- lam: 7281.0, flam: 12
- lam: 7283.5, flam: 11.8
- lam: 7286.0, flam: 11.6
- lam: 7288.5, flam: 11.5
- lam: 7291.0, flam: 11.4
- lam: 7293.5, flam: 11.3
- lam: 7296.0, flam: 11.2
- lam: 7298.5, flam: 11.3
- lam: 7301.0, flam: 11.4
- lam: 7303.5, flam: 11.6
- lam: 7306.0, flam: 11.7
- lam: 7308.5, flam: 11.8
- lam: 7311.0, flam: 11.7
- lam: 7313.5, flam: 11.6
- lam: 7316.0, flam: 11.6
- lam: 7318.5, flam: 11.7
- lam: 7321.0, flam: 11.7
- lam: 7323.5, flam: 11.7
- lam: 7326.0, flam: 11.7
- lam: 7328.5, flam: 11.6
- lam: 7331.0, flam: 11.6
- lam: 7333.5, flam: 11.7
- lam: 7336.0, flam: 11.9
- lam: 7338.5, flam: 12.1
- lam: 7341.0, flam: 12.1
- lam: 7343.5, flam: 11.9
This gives 11.9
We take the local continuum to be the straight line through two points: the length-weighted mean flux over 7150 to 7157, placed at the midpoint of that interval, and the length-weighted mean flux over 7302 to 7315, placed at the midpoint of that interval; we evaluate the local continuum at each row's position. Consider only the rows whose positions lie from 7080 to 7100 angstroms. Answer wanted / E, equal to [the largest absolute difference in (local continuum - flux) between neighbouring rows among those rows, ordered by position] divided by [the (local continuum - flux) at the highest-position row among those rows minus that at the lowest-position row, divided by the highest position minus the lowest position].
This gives 20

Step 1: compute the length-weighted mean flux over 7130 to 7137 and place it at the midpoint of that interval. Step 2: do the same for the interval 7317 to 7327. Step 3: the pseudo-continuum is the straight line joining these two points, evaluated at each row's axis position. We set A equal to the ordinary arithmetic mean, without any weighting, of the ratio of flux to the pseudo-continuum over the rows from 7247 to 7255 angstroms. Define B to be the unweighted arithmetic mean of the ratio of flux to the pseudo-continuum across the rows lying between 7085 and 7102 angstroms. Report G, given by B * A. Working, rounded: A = 1.02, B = 1.027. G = 1.050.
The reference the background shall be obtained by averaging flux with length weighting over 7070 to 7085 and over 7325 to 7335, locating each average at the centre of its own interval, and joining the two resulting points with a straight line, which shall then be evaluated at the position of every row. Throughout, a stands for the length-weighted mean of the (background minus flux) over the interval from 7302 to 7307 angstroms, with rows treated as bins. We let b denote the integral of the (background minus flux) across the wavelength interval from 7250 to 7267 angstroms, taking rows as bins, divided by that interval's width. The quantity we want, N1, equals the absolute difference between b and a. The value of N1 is 0.02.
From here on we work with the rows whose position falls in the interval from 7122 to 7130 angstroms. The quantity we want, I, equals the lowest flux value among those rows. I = 11.5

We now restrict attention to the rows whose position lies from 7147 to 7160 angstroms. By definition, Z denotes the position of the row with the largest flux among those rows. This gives 7158.5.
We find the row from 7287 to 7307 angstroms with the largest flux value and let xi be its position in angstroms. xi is 7306.0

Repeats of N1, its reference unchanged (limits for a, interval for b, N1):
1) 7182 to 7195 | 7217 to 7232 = 0.11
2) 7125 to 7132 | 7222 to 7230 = 0.77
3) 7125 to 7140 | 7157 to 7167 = 0.28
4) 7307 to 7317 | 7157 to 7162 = 0.00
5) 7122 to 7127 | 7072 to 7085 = 0.45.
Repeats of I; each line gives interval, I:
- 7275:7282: 12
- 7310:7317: 11.6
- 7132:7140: 11.7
